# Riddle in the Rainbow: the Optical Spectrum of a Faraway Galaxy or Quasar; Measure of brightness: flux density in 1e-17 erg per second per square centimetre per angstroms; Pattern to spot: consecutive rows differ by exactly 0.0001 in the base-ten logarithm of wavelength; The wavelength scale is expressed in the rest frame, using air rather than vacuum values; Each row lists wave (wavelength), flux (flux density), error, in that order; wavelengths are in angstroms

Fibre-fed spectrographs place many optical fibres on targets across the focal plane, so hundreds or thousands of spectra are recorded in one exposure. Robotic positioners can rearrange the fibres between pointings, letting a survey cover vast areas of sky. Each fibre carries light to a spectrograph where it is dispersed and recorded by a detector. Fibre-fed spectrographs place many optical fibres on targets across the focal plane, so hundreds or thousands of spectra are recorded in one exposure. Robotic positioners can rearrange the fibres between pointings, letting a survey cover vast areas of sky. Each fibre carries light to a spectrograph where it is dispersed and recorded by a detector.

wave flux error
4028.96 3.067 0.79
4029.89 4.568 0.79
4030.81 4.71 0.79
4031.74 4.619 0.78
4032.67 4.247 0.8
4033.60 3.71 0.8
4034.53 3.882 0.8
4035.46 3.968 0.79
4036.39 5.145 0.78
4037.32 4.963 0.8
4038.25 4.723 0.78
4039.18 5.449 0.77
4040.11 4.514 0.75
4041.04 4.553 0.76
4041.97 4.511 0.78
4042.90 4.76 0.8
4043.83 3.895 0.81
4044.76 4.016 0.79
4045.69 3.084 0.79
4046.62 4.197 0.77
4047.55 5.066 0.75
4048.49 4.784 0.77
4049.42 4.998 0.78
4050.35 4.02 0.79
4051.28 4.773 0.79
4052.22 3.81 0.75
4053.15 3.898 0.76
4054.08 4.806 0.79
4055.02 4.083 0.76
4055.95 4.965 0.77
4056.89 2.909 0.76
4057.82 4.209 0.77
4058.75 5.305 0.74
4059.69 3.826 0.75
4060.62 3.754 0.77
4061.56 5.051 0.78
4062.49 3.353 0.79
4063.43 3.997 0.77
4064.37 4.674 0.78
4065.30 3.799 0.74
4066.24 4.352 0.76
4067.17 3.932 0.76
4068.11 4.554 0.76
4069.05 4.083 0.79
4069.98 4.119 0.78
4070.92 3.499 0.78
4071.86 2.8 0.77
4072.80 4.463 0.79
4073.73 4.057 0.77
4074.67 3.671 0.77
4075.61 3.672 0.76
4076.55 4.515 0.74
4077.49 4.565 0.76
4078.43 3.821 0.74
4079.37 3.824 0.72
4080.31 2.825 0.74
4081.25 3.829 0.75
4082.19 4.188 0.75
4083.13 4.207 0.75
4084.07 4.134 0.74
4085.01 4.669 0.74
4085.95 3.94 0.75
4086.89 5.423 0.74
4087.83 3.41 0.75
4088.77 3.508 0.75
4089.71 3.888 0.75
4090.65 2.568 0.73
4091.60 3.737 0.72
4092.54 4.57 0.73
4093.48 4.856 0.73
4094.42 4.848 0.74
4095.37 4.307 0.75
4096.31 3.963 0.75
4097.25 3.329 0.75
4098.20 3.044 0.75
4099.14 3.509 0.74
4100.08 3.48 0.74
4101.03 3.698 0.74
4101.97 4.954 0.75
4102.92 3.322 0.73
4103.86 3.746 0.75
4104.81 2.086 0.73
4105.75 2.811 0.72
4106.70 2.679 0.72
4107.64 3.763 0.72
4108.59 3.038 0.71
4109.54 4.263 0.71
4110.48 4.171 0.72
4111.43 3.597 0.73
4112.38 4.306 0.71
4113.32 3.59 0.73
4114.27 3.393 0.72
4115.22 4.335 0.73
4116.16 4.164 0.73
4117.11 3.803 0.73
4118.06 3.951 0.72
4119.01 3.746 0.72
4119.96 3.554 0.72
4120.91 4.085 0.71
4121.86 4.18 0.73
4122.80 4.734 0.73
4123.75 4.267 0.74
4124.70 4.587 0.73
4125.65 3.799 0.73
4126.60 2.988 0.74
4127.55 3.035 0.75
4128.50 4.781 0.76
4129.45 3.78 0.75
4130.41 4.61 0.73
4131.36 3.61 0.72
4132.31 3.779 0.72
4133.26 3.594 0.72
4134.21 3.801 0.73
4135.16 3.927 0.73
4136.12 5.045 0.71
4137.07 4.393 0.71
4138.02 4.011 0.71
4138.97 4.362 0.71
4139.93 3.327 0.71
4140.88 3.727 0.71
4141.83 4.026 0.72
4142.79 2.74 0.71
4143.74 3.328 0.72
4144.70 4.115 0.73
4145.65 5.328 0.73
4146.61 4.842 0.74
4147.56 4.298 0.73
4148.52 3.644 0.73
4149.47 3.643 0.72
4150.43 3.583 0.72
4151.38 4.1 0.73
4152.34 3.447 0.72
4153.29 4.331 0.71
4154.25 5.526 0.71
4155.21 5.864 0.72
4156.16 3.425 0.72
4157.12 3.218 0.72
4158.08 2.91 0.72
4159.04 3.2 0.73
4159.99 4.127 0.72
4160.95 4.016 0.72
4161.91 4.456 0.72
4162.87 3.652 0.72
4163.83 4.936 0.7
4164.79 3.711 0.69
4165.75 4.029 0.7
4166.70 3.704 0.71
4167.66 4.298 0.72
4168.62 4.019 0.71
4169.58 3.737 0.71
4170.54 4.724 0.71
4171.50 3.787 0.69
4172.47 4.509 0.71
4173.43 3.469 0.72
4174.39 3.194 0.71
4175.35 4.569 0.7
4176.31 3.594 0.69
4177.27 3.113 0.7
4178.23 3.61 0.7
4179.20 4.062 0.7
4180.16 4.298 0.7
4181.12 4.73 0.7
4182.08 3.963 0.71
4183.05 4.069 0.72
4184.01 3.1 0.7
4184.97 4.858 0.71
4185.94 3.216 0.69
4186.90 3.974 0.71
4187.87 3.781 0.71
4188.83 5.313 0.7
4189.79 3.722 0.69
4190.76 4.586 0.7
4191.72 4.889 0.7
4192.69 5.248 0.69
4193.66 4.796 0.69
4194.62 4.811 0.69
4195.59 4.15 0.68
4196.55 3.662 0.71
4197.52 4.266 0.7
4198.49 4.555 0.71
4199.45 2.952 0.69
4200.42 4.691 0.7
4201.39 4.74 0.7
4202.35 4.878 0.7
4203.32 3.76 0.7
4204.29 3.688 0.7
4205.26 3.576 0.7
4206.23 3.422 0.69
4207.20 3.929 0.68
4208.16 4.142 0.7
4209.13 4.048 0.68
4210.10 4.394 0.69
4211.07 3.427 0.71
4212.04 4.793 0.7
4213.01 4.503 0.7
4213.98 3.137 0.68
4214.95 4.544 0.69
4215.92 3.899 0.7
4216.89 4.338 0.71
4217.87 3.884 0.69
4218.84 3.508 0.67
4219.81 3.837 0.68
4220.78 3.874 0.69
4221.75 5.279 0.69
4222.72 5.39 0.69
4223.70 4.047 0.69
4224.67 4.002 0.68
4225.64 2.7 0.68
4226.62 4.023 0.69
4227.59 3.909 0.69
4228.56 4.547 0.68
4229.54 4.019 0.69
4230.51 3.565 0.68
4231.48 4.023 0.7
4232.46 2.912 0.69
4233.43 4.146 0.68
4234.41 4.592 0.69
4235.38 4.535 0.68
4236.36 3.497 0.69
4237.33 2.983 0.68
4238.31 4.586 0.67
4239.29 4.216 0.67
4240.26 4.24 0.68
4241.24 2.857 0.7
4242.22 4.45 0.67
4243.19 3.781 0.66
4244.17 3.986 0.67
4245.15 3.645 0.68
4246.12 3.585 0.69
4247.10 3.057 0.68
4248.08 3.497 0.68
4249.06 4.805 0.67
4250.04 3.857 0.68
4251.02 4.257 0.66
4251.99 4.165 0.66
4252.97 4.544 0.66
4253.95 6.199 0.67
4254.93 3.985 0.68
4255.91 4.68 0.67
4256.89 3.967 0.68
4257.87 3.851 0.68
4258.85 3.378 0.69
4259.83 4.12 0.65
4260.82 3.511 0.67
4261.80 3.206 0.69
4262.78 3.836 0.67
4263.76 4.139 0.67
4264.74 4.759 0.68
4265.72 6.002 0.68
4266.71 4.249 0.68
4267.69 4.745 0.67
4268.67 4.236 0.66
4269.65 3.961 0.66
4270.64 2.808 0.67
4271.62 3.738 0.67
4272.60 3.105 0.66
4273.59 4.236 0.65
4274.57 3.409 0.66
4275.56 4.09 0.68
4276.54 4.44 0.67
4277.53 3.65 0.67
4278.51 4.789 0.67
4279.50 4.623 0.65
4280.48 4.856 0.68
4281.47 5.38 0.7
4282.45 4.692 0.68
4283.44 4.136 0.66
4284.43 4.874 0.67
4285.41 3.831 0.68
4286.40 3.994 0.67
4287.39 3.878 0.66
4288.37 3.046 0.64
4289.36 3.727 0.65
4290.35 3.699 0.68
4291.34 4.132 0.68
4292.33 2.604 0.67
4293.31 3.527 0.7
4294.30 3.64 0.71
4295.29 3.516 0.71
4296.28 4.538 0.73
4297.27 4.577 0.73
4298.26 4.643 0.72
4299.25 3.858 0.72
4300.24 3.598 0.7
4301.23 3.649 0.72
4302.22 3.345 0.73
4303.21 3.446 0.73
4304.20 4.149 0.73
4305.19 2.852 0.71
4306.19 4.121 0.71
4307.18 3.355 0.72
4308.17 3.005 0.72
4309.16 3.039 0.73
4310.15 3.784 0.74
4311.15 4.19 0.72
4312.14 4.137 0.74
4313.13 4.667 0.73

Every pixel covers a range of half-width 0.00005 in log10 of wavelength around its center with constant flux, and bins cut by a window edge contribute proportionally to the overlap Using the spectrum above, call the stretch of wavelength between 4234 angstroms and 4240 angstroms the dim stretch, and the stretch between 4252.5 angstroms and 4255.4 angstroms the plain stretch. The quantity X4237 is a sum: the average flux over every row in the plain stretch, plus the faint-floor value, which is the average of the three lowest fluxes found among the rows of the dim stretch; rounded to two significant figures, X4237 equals 8.5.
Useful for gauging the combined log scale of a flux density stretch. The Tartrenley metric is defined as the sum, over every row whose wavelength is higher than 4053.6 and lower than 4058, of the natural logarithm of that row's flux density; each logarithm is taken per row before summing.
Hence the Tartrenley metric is 7.08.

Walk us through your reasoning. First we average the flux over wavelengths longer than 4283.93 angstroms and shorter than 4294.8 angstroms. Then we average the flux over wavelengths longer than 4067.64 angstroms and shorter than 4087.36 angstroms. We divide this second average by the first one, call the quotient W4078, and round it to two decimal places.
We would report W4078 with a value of 1.09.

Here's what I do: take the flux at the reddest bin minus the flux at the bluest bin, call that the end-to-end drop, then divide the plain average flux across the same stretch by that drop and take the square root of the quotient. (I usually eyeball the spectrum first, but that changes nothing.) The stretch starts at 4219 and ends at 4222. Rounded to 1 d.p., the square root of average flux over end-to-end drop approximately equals 1.7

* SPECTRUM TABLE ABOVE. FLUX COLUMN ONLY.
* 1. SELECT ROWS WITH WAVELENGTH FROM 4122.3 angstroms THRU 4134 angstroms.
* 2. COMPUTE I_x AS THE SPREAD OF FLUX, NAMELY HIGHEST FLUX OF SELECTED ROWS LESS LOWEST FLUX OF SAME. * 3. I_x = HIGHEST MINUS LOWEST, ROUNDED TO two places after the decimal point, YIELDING 1.79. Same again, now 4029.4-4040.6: 1.74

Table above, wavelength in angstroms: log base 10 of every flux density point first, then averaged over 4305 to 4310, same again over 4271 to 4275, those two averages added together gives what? 1.07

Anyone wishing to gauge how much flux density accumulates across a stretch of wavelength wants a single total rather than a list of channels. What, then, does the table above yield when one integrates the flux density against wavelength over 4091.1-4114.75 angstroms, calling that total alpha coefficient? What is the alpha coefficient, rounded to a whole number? 88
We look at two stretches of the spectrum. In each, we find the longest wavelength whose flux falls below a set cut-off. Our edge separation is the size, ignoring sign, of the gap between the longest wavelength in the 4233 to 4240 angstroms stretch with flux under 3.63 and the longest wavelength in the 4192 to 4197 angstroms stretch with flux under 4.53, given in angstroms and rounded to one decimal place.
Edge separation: 40.8 angstroms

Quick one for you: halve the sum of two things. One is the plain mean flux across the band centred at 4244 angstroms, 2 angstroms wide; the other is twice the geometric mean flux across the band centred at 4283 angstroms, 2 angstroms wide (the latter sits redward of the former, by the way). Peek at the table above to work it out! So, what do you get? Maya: 6.3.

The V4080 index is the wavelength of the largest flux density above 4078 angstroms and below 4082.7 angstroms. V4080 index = 4082.19 angstroms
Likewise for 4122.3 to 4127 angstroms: 4122.80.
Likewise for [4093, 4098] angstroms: 4093.48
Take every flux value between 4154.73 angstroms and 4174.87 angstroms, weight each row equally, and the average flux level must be 3.95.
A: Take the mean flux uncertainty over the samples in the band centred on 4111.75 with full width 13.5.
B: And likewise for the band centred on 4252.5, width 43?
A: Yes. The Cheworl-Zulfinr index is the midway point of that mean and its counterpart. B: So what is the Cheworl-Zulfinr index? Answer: 0.698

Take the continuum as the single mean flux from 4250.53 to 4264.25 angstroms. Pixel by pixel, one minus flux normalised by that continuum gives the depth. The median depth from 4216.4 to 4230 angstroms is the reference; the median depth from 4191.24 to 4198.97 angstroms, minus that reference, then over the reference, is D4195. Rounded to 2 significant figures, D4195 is -5.5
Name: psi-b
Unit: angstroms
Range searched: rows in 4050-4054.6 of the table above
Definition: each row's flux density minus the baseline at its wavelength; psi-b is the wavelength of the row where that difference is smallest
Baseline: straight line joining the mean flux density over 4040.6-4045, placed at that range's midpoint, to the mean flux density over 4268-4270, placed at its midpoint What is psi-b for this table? 4052.22 angstroms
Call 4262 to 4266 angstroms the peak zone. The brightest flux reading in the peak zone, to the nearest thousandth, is 6.002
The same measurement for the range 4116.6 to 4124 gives 4.734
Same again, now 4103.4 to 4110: 4.263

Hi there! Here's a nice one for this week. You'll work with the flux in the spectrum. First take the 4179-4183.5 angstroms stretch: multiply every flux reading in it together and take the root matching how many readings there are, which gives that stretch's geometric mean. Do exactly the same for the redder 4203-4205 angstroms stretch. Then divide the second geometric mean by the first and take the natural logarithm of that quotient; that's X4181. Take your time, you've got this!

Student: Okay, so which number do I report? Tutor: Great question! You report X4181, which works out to -0.12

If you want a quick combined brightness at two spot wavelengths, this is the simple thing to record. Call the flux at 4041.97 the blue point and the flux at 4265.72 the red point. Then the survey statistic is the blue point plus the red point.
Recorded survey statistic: 10.5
